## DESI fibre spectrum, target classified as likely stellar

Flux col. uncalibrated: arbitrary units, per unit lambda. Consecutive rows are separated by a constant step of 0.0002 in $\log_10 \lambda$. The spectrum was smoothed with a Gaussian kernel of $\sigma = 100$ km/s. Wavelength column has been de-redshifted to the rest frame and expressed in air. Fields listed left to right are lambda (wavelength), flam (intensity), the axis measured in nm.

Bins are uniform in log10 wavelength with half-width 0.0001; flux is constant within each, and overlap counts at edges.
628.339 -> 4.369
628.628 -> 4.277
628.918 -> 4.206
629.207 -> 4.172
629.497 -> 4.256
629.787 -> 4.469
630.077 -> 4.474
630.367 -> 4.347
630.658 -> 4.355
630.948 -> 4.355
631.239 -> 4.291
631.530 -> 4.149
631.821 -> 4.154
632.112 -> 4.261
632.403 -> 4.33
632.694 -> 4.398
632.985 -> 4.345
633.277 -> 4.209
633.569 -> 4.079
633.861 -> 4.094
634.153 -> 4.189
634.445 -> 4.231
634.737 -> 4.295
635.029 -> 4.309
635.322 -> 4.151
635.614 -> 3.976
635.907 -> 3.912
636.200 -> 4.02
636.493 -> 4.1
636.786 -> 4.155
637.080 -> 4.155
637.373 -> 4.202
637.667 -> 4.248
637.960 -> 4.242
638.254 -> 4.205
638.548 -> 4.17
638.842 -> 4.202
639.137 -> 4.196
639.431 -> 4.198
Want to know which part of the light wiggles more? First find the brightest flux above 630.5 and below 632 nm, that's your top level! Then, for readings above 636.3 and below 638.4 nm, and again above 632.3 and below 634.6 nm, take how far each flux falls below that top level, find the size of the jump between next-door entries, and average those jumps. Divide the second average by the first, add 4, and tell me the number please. 6.4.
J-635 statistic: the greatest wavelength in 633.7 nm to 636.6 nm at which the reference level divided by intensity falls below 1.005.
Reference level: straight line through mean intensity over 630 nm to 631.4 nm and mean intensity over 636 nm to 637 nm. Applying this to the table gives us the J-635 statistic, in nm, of 636.493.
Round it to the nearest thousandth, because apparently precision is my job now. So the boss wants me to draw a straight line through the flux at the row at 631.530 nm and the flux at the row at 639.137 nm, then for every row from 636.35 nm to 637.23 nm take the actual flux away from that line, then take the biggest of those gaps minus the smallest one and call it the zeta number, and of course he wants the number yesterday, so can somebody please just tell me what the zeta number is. 0.053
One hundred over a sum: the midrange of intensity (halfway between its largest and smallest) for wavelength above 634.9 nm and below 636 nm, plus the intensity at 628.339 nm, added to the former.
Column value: 11.8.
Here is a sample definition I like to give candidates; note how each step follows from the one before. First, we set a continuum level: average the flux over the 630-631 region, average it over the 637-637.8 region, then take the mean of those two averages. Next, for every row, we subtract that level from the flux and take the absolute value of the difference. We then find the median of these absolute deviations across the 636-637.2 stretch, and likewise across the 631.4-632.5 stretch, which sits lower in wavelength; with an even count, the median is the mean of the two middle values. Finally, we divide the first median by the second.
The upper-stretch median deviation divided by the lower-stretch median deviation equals 1.9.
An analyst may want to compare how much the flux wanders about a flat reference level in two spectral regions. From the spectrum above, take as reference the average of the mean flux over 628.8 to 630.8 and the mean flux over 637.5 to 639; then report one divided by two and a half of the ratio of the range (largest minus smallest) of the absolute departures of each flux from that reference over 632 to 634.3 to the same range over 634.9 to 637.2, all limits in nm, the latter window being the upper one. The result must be 0.229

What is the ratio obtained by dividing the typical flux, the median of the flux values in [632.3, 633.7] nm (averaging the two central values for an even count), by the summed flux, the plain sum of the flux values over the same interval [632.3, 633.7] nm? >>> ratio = 0.203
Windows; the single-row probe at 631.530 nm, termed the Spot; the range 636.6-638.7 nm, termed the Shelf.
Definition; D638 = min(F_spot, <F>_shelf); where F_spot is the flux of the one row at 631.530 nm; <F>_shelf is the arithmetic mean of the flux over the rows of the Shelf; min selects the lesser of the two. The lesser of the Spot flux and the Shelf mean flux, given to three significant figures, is 4.15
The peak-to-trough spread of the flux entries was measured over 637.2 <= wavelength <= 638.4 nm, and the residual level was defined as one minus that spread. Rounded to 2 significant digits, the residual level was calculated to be 0.95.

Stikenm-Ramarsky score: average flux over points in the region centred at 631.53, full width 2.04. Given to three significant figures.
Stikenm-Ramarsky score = 4.27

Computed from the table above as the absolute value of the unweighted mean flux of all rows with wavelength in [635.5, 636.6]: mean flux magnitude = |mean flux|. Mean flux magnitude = 4.00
